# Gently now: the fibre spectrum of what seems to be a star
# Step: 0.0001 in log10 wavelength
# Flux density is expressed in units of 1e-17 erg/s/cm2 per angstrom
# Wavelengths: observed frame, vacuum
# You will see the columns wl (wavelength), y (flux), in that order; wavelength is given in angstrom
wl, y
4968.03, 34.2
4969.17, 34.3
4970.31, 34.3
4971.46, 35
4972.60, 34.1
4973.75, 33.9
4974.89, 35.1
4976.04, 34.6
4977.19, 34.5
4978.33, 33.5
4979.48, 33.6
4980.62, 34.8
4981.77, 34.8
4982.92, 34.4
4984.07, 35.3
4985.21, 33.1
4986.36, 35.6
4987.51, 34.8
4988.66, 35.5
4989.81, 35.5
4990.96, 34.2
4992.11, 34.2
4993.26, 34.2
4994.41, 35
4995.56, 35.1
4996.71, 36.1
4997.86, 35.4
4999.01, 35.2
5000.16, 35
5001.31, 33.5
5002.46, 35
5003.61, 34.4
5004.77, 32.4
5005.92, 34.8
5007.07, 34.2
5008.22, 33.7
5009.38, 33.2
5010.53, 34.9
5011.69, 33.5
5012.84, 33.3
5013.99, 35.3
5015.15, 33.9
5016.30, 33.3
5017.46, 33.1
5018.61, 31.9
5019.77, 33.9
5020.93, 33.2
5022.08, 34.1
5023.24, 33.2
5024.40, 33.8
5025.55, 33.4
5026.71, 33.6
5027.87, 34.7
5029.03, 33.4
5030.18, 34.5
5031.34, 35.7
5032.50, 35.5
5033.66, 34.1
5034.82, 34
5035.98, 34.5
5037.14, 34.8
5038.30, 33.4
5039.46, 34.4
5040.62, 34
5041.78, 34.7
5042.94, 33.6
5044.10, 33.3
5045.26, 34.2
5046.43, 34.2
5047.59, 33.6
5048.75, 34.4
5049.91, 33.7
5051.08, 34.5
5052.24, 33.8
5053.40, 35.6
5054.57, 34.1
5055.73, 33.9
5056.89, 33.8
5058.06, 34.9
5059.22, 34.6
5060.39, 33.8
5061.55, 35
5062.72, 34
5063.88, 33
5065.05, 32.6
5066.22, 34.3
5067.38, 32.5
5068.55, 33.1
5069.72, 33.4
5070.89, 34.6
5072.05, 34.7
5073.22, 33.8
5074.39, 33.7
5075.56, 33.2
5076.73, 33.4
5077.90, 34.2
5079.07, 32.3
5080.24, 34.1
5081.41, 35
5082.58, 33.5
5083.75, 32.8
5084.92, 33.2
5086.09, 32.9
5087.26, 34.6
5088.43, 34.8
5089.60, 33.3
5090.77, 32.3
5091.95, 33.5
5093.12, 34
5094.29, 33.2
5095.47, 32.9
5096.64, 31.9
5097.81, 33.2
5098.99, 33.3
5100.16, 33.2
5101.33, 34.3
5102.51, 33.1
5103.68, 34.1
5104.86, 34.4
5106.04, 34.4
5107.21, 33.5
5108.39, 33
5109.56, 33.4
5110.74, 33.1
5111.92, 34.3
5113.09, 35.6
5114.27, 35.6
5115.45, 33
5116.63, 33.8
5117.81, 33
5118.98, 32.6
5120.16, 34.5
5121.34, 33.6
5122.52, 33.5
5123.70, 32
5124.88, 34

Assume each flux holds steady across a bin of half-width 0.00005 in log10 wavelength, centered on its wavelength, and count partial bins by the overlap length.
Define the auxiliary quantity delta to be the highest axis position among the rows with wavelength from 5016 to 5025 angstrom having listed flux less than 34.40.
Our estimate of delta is 5024.40 angstrom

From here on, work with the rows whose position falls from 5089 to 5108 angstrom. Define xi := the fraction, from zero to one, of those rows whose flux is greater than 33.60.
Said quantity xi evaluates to 0.31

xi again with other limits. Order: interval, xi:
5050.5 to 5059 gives 1.00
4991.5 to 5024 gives 0.64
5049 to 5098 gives 0.55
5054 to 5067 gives 0.82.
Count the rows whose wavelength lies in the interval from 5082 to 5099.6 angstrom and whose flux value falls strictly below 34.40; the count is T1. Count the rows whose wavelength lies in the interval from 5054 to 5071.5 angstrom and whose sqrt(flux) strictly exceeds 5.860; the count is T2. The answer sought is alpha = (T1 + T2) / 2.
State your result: 8.5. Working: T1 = 13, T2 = 4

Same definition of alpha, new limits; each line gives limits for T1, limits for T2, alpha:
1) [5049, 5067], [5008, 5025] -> 6.0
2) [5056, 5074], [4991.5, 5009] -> 9.5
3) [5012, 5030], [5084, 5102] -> 7.5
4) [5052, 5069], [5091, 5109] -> 6.5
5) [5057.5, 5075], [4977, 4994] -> 9.5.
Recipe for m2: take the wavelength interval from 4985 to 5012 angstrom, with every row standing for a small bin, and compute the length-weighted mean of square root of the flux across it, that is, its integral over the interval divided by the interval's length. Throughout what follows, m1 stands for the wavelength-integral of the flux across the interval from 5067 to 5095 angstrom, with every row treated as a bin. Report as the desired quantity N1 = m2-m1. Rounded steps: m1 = 940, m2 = 5.88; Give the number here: -934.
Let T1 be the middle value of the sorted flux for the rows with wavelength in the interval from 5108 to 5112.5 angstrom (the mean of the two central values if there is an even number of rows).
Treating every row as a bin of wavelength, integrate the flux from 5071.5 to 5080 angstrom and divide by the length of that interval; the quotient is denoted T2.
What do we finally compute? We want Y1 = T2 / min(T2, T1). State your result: 1.01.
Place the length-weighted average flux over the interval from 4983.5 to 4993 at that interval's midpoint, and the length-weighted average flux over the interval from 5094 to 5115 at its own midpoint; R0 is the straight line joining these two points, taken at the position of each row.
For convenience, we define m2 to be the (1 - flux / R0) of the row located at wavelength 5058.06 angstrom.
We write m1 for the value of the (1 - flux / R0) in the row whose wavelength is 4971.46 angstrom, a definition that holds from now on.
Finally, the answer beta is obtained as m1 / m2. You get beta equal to 0.1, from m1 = -0.003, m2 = -0.023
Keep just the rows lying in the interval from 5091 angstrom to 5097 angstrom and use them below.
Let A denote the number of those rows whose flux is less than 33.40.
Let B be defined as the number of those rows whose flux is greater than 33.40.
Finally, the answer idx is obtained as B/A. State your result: 0.7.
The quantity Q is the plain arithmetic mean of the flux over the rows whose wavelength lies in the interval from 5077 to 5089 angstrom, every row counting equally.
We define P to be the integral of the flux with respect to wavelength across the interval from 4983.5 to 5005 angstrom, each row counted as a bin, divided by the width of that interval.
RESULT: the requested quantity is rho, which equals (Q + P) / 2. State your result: 34.2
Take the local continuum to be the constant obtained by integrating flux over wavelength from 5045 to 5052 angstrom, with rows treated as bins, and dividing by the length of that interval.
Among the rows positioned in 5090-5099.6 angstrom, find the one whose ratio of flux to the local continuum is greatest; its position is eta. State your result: 5093.12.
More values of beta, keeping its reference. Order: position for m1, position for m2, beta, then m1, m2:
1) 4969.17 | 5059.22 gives -1.2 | 0.018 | -0.014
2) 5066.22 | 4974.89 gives 1.2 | -0.008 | -0.006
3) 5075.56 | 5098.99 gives 1.7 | 0.022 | 0.013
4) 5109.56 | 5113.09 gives -0.1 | 0.007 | -0.059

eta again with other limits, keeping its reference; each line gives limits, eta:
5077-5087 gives 5081.41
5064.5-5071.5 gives 5070.89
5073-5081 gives 5077.90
